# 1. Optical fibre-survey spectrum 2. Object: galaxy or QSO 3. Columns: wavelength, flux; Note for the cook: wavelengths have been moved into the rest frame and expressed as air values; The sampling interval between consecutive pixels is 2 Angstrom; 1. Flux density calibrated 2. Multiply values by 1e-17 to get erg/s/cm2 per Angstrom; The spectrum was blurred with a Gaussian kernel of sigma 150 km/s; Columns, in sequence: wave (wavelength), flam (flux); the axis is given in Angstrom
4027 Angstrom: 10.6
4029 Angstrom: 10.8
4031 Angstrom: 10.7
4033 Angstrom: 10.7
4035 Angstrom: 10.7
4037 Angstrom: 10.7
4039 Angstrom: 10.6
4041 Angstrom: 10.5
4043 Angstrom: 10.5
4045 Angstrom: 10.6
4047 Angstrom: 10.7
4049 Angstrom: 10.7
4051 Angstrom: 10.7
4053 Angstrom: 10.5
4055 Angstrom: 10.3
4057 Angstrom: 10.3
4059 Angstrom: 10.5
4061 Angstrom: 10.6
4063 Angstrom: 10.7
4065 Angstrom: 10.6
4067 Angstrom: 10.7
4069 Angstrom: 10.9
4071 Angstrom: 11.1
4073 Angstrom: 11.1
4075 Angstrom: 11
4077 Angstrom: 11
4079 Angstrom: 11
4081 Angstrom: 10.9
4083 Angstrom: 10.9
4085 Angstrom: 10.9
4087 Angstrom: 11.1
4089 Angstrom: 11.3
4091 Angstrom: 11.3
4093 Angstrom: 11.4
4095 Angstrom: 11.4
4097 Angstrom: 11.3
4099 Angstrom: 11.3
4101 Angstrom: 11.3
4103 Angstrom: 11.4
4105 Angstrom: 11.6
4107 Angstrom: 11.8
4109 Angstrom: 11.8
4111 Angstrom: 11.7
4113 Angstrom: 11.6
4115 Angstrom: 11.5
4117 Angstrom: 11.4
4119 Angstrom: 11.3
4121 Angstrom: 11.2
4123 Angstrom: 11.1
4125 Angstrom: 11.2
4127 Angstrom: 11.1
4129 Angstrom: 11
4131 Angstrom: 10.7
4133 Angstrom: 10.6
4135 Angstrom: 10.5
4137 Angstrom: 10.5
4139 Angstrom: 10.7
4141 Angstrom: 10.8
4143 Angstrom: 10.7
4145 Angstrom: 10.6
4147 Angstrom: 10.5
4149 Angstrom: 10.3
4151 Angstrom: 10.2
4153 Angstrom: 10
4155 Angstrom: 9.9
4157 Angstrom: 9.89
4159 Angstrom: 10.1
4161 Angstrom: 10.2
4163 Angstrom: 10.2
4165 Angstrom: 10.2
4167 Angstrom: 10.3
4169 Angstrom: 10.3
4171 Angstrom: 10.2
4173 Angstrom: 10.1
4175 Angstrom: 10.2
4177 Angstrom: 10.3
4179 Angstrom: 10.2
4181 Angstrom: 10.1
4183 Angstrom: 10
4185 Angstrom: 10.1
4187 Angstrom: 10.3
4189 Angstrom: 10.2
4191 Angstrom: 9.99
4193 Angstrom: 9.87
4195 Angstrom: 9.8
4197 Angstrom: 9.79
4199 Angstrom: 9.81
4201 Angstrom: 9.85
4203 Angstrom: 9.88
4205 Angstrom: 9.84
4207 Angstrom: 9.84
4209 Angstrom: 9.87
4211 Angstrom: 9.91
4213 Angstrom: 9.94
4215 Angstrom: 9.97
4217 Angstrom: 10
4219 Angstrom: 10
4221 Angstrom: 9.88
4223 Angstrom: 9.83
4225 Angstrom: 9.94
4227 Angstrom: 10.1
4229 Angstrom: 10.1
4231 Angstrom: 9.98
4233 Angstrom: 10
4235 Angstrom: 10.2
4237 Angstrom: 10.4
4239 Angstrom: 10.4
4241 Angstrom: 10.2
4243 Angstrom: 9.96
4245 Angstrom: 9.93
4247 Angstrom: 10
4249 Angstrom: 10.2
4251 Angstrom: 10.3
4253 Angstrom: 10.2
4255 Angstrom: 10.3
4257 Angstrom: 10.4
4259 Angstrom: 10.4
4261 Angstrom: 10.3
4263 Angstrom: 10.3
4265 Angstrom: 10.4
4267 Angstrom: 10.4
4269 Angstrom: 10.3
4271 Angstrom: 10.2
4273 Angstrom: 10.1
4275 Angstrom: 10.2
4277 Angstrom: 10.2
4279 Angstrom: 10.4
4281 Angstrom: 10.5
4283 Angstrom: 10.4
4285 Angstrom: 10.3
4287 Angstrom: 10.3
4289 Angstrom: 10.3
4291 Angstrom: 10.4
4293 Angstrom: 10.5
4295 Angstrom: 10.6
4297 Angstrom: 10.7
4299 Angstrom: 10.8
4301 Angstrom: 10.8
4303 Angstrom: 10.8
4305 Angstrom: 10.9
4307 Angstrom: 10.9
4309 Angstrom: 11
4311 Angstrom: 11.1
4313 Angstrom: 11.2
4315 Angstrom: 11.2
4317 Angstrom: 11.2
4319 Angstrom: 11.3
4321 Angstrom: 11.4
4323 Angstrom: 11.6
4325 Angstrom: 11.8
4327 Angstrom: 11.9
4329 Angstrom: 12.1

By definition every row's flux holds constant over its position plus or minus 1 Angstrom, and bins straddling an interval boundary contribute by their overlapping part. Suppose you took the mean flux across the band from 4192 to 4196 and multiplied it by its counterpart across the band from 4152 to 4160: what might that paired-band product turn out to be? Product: 98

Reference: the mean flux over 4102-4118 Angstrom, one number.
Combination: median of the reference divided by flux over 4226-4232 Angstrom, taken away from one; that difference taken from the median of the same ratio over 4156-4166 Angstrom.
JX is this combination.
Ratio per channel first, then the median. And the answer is 1.29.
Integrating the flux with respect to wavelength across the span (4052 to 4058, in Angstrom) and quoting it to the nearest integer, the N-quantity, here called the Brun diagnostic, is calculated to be 62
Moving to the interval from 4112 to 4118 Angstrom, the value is 69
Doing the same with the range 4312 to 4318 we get 67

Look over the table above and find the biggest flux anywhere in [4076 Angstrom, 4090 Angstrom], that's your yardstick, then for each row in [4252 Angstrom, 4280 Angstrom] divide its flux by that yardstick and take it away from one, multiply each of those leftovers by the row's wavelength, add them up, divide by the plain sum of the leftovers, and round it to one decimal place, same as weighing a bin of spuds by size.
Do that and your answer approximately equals 4266.2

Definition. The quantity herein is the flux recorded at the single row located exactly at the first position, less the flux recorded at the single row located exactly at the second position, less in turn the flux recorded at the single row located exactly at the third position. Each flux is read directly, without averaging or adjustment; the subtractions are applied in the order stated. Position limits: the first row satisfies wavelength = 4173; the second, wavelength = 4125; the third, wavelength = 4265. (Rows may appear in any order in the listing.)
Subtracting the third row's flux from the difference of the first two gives -11.5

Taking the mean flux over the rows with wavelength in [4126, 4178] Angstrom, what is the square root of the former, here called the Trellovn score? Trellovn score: 3.22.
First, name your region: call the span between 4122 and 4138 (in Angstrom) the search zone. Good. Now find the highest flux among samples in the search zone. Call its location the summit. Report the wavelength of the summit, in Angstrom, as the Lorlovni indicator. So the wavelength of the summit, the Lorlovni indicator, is 4125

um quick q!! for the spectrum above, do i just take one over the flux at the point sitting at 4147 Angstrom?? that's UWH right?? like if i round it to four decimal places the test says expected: 0.0952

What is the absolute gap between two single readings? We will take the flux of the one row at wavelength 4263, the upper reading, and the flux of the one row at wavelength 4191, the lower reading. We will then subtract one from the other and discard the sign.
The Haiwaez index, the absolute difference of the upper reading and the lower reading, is 0.31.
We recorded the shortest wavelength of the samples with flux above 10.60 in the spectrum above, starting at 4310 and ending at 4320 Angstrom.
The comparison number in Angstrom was 4311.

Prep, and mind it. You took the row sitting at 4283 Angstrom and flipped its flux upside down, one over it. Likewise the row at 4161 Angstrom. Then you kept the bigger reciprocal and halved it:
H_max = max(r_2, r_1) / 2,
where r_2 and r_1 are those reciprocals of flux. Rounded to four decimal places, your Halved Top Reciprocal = 0.0490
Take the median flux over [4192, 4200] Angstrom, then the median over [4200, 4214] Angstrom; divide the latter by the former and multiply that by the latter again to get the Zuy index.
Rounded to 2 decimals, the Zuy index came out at 9.94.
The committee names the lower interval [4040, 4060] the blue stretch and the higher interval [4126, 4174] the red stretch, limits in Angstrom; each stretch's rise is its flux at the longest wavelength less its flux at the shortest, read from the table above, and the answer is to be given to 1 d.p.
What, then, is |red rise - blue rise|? 1.0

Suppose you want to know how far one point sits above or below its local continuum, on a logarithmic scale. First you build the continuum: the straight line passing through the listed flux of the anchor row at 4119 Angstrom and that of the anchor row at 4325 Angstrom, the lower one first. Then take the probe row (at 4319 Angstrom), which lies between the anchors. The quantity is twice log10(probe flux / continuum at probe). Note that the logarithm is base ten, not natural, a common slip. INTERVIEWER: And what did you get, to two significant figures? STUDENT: -0.037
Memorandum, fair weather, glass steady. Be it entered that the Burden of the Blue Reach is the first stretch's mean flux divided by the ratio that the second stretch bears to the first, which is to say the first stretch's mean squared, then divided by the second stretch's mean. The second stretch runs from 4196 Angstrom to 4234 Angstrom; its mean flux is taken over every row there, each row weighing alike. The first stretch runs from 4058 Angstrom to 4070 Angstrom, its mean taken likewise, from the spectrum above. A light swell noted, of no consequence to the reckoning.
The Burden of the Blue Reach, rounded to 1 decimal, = 11.5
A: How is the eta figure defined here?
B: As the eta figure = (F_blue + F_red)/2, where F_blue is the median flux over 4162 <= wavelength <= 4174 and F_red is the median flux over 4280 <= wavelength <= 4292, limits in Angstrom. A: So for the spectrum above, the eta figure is 10.3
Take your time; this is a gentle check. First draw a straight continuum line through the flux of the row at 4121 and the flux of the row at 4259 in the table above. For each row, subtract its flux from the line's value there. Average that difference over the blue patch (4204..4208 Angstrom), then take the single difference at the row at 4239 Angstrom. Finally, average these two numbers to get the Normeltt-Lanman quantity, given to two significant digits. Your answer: 0.49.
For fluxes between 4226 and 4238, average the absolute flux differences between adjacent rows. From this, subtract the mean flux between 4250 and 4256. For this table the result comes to -10.2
